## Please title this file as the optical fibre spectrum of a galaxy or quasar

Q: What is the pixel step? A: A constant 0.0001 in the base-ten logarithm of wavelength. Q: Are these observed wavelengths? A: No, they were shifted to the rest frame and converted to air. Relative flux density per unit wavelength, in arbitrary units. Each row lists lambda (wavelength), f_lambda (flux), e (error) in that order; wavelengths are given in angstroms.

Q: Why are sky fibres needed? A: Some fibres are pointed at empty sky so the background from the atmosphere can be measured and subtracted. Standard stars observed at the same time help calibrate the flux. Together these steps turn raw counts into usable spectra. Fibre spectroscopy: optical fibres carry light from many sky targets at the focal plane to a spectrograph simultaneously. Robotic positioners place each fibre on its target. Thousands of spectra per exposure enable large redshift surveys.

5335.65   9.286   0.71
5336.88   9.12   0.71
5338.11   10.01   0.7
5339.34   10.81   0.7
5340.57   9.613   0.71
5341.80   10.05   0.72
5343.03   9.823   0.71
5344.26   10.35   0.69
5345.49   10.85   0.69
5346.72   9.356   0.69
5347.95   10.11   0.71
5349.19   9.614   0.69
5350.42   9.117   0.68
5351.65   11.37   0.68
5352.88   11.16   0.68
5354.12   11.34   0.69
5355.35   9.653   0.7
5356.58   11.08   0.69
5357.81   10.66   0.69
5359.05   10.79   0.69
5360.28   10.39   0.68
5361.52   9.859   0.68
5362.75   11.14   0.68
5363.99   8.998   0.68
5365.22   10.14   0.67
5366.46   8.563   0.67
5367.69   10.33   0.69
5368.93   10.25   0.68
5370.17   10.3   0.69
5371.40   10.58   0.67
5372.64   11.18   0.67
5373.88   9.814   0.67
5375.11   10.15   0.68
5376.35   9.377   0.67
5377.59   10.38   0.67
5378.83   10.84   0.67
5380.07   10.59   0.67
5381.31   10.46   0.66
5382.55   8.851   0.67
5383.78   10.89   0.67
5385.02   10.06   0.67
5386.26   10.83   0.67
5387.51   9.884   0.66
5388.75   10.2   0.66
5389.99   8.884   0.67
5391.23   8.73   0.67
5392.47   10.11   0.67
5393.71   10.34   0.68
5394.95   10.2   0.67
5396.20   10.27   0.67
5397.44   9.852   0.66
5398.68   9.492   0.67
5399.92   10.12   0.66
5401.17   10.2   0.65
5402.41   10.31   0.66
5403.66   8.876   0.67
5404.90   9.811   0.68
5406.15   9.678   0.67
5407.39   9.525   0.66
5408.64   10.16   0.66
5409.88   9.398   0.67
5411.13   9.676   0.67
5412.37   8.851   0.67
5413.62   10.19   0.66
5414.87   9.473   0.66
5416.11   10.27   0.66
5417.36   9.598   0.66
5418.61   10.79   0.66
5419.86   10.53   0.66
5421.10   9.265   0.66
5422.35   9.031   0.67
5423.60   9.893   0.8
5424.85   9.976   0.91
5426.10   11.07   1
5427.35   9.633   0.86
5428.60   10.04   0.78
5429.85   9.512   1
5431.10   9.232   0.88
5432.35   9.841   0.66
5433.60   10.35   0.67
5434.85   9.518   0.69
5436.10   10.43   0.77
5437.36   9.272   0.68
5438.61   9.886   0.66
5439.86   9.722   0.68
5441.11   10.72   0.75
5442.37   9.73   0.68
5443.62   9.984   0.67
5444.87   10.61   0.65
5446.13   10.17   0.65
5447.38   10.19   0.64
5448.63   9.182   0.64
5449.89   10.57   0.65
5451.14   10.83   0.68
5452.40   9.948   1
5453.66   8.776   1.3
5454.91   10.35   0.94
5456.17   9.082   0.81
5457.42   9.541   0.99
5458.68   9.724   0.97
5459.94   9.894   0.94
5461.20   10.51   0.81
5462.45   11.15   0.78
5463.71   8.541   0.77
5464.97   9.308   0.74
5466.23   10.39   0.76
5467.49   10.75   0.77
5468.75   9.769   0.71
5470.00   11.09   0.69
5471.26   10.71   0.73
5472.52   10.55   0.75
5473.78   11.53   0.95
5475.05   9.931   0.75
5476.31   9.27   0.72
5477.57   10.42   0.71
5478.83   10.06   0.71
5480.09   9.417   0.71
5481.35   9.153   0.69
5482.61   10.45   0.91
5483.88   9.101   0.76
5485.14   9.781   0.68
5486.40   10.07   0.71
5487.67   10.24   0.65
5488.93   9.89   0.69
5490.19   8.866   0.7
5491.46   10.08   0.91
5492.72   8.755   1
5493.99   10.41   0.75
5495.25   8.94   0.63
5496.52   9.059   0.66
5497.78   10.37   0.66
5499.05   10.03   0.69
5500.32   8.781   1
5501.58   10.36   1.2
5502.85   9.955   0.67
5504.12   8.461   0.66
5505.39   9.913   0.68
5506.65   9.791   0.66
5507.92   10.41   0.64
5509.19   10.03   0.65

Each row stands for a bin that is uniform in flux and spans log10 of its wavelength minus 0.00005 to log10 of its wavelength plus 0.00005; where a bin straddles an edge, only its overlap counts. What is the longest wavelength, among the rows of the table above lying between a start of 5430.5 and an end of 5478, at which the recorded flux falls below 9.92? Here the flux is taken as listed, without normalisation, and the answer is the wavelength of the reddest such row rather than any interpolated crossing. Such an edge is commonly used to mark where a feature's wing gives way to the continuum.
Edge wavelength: 5476.31 angstroms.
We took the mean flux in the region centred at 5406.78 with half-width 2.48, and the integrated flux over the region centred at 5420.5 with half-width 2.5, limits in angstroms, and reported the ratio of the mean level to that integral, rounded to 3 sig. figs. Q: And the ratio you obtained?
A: 0.198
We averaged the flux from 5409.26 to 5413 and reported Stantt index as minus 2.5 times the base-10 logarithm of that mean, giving -2.42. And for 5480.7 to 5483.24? -2.48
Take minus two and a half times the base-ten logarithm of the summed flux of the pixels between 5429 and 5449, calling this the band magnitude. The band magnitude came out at -5.50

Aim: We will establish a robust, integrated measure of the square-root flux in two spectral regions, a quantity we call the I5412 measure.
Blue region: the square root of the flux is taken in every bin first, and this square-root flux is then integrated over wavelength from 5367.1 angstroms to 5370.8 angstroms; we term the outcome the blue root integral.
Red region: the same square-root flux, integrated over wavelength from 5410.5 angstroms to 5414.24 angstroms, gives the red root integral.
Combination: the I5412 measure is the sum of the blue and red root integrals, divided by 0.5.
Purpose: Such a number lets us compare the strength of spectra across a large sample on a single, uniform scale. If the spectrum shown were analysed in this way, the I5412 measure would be 46.9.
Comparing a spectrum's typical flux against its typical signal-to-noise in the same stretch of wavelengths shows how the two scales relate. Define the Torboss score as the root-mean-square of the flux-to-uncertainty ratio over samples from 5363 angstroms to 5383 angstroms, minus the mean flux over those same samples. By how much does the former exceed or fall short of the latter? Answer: 4.9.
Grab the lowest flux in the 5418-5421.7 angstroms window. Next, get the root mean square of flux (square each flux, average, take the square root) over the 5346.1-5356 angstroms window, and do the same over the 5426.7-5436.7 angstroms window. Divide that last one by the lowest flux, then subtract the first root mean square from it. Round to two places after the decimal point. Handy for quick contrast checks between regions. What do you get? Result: -9.19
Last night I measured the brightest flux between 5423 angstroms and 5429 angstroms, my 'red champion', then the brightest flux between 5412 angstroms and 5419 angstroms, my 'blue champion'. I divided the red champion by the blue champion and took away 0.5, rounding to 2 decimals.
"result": 0.53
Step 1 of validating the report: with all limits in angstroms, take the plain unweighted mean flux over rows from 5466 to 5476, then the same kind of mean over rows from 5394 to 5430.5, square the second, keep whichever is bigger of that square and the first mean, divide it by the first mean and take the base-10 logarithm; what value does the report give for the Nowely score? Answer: 0.96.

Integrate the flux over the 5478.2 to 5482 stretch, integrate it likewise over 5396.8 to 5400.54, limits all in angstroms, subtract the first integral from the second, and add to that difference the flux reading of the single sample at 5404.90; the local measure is 10.3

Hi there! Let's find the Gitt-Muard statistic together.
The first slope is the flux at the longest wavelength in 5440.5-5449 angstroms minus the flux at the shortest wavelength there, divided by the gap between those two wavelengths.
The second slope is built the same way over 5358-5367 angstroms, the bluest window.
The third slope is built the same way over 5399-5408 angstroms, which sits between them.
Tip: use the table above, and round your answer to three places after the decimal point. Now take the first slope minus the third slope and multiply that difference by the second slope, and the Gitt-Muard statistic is 0.038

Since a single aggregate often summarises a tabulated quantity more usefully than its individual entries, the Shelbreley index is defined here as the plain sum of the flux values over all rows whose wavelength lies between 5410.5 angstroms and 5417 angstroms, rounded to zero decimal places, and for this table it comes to 48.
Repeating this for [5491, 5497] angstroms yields 47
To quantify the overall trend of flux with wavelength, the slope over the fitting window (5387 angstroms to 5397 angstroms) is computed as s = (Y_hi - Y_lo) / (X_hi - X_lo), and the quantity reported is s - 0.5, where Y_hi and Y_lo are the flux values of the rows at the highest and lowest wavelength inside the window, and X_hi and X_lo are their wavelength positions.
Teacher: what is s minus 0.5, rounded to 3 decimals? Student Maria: -0.456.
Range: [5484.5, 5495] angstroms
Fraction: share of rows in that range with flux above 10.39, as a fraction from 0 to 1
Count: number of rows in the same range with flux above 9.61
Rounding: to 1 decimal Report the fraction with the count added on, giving 6.1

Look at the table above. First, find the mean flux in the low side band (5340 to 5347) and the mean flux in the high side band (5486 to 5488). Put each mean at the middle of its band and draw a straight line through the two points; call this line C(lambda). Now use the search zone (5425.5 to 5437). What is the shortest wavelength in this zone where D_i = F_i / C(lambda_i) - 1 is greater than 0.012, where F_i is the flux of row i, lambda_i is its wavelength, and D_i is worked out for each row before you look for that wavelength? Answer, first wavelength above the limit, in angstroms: 5426.10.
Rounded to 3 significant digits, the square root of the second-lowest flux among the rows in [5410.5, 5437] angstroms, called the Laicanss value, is 3.01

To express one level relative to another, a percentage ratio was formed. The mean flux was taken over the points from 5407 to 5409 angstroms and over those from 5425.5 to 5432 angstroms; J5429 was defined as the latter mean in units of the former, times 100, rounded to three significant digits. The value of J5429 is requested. 101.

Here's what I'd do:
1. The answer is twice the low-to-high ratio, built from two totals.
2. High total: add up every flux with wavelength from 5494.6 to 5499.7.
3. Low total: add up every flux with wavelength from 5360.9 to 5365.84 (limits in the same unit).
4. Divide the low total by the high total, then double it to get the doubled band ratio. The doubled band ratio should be 2.09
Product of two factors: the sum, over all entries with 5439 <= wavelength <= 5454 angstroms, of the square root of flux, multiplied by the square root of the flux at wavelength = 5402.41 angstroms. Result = 122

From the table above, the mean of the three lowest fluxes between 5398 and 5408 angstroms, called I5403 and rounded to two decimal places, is 9.30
